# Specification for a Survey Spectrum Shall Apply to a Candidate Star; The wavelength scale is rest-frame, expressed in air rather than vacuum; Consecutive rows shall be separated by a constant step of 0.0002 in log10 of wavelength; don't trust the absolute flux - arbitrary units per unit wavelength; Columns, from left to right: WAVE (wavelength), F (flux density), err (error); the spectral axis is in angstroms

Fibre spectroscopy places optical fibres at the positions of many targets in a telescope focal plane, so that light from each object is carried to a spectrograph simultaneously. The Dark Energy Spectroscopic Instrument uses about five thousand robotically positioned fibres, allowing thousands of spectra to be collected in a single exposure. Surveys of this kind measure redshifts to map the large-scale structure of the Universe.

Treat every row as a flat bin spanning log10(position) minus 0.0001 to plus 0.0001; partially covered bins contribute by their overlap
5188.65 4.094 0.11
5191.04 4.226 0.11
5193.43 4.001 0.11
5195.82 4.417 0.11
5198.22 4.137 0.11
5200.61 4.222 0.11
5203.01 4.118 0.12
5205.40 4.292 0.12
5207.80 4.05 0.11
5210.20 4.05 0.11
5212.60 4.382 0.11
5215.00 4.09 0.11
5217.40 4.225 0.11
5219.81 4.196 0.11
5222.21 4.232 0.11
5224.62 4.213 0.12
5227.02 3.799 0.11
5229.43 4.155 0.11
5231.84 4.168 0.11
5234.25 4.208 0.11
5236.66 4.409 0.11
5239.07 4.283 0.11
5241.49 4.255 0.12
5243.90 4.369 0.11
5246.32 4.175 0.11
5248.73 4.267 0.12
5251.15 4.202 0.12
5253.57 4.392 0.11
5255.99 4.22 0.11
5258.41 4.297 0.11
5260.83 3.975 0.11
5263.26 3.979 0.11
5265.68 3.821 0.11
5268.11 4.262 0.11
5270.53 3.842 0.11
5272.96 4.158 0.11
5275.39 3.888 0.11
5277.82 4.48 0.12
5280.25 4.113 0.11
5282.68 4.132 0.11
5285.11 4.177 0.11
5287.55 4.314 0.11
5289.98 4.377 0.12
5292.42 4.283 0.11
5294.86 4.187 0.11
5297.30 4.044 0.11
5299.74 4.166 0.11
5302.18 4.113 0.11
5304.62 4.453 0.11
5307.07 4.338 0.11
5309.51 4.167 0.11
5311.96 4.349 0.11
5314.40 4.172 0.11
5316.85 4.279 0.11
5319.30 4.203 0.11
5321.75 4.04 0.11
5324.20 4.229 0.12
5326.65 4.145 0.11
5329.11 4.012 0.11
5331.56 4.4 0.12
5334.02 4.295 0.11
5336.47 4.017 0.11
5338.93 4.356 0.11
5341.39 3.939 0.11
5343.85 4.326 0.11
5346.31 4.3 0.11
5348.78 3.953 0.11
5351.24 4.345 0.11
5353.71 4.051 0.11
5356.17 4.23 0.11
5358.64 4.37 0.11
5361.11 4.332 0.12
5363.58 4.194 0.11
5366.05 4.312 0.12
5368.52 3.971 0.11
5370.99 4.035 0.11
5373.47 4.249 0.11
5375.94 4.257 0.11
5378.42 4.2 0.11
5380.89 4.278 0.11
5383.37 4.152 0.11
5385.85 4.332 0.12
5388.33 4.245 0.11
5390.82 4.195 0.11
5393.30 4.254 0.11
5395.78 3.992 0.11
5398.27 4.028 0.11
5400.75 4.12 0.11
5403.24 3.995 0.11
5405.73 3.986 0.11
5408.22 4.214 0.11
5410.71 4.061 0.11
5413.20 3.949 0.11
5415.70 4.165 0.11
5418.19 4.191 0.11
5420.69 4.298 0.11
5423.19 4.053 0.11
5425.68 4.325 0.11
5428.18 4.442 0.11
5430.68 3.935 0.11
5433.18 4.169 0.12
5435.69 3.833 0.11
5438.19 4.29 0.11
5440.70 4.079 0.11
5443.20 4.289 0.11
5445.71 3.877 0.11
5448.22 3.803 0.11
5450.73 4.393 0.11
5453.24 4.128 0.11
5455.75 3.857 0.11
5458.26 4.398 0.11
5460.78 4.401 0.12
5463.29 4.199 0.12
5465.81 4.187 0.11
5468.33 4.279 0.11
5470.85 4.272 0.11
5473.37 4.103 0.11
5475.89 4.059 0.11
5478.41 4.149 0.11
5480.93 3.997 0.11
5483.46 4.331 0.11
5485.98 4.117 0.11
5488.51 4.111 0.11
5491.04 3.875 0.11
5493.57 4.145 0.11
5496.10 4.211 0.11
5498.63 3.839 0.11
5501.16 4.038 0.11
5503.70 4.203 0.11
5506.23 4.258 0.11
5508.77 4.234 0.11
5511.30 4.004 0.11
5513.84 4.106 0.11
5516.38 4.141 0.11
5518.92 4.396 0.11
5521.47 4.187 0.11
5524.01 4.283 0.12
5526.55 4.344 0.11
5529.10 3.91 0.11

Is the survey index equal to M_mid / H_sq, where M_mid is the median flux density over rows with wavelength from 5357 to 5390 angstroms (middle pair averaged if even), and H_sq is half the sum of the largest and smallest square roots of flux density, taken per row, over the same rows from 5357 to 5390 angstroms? 2.08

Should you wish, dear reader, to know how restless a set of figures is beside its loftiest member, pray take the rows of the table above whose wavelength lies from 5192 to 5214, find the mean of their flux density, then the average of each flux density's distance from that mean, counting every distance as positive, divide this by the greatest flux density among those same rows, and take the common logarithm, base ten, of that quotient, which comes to -1.54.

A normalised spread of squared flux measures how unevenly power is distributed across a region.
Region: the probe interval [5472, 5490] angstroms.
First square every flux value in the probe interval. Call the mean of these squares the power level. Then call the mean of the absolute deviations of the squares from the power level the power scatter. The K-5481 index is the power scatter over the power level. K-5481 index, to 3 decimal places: 0.033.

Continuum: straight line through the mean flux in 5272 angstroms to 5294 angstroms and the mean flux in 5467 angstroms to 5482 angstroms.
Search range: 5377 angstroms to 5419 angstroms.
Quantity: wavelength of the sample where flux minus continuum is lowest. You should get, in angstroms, 5413.20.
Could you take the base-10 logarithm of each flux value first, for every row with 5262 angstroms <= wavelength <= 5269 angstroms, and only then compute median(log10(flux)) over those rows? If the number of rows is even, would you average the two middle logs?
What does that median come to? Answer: 0.600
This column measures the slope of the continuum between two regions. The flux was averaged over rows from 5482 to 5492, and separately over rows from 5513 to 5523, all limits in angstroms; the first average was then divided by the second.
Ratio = 0.976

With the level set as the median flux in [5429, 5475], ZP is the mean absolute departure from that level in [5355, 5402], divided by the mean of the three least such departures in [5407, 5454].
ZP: 8.6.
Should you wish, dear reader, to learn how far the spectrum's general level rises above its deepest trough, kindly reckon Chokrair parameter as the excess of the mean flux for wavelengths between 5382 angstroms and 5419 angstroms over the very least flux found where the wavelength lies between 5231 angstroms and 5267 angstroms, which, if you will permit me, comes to 0.30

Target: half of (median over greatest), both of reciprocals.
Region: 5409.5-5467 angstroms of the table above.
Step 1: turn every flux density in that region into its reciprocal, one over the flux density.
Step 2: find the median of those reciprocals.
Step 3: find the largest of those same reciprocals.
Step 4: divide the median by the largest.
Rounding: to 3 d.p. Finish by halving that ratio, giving 0.456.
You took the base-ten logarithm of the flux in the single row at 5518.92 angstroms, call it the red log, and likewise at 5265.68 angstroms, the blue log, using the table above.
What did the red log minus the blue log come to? 0.061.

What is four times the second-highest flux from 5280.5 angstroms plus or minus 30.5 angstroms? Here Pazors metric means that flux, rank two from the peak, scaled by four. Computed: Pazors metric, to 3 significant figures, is 17.8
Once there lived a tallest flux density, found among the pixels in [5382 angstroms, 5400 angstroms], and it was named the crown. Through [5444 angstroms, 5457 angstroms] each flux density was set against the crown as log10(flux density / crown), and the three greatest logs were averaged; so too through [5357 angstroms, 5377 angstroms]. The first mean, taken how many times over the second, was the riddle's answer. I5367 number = -35.4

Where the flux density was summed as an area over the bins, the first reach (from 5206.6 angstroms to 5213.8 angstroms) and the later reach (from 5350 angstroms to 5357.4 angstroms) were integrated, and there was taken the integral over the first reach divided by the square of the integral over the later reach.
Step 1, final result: 0.031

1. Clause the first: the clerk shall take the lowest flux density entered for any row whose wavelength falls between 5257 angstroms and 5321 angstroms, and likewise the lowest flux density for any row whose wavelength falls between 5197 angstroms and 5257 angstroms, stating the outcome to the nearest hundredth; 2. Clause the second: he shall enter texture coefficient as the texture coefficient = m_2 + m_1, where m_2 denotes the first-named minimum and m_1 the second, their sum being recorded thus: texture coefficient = 7.62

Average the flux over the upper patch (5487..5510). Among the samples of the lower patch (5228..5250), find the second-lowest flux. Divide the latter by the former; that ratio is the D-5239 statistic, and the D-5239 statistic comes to 1.02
